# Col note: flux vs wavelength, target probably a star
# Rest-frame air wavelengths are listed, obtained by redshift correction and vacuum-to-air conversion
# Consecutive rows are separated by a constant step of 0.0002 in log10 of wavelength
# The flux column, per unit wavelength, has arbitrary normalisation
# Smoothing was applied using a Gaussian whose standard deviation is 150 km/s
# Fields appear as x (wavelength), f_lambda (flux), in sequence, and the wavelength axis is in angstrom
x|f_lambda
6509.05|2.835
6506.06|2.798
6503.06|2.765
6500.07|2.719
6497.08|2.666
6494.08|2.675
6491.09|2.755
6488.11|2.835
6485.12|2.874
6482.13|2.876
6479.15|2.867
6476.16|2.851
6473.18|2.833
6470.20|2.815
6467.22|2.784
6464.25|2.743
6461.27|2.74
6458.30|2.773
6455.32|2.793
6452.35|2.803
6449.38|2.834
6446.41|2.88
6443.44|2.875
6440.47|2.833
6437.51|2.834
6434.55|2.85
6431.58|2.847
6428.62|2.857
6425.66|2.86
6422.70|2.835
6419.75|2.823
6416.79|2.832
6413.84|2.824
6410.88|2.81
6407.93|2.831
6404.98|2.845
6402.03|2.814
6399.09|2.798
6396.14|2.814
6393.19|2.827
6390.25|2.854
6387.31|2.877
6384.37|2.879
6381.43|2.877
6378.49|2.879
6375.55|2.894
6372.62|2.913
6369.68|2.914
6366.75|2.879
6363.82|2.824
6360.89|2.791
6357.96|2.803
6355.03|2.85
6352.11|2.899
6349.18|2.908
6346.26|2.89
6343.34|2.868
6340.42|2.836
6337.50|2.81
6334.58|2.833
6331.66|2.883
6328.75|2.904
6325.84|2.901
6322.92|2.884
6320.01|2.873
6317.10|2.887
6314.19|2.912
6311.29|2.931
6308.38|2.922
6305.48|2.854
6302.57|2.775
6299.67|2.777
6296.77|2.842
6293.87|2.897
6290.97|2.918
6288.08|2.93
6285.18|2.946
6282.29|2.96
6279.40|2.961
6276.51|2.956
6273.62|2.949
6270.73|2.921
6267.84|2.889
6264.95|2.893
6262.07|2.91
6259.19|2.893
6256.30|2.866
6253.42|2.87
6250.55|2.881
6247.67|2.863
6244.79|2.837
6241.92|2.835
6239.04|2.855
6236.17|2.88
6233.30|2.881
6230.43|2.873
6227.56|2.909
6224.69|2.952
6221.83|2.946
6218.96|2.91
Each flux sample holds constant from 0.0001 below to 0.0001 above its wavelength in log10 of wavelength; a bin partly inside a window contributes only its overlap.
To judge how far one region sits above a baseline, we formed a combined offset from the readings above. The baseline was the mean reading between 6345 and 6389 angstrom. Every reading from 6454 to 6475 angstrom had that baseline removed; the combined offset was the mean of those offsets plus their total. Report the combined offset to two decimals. -0.71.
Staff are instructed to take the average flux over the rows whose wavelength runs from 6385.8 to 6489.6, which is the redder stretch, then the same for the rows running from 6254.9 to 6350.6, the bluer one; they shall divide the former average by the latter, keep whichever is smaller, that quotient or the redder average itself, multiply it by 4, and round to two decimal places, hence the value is 3.92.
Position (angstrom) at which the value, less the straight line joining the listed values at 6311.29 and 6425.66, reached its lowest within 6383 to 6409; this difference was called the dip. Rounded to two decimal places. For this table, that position 6399.09 angstrom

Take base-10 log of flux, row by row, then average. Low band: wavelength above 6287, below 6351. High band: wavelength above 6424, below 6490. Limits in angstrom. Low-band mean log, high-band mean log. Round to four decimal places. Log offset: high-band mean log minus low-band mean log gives -0.0068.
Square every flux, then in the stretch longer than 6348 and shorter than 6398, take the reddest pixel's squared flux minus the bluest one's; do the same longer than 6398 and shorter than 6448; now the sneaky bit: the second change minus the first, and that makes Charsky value 1.0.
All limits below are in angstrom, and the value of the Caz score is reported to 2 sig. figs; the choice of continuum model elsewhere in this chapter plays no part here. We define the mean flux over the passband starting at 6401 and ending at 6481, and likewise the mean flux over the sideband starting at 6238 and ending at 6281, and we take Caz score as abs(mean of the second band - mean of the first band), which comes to 0.067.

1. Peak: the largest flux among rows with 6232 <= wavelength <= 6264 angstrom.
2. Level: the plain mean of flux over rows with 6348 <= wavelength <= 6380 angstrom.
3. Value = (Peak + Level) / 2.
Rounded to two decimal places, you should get 2.89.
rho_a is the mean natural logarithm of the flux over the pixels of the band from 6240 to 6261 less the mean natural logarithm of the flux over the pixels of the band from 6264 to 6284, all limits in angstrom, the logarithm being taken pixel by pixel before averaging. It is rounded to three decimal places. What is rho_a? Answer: -0.024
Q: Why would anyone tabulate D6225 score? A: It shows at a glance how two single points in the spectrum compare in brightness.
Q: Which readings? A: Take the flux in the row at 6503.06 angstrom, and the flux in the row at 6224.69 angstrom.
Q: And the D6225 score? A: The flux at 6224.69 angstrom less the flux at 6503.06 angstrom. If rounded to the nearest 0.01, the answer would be 0.19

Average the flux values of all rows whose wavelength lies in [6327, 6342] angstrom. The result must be 2.85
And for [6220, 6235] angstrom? 2.91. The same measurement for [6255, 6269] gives 2.89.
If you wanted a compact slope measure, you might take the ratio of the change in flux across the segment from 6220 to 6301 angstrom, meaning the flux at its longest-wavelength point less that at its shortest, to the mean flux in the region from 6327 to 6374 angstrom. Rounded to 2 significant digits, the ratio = -0.059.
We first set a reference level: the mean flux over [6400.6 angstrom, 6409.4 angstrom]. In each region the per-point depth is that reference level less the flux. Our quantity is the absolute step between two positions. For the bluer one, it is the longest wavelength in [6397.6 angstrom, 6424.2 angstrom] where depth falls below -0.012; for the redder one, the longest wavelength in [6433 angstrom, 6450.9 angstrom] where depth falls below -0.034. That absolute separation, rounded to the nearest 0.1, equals 41.4 angstrom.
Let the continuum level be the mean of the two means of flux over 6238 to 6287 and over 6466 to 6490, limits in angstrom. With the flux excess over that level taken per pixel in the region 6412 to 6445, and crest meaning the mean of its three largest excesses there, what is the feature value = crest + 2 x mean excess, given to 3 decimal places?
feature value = -0.062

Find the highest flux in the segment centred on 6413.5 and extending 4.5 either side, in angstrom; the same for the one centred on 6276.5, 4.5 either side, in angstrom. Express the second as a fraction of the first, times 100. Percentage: 105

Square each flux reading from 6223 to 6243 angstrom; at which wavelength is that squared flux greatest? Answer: 6224.69 angstrom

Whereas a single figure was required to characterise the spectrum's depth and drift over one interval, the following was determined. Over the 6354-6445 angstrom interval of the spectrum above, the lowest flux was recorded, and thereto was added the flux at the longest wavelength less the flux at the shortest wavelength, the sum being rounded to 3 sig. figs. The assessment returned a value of 2.82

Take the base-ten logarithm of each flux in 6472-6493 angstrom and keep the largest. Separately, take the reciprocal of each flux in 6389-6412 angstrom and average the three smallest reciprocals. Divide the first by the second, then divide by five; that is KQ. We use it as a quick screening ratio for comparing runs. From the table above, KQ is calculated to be 0.261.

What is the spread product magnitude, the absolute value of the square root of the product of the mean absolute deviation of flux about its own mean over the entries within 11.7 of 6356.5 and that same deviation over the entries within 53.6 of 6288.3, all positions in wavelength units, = 0.037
